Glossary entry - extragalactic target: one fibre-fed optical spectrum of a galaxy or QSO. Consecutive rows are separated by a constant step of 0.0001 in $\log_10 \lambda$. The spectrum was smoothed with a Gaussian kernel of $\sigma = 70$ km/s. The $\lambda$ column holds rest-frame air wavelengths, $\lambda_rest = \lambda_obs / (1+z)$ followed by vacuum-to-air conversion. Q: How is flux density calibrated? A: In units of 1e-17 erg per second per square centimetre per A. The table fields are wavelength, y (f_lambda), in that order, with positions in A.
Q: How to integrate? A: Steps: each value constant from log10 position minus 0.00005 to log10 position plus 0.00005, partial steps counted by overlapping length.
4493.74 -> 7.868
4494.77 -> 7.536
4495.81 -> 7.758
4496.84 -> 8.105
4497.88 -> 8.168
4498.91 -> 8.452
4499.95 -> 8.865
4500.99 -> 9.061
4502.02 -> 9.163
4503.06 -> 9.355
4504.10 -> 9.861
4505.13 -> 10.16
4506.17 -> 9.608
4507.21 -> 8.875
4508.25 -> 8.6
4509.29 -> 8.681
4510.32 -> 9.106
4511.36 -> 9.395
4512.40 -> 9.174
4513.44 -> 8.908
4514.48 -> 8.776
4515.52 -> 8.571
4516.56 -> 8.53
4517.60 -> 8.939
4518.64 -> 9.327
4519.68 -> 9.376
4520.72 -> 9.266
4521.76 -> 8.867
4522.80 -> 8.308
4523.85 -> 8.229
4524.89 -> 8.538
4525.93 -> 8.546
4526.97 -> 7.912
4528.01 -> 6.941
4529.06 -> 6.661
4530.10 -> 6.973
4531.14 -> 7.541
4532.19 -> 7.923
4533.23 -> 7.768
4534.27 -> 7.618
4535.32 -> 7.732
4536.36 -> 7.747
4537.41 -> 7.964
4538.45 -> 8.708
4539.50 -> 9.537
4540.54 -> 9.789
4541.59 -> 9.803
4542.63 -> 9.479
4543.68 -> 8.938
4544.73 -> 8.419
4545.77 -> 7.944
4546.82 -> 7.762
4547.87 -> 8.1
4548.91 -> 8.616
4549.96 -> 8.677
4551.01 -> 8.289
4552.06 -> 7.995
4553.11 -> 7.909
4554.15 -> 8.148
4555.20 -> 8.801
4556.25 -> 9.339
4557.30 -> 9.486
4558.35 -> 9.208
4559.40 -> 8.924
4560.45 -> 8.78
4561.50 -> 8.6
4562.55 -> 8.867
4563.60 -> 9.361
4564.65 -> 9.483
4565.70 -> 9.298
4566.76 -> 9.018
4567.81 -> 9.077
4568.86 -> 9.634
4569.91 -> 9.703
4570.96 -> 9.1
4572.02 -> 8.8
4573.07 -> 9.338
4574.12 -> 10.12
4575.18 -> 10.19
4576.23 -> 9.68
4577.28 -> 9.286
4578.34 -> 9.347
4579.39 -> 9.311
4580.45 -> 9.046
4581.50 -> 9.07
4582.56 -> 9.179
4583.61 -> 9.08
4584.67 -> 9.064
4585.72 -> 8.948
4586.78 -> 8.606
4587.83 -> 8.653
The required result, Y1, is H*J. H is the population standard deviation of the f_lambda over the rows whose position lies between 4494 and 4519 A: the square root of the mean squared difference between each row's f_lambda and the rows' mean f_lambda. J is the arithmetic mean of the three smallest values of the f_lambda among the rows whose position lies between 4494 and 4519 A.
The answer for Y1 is 4.7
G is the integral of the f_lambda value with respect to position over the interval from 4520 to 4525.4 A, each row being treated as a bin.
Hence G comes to 47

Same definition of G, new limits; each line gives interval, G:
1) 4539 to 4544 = 48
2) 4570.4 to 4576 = 53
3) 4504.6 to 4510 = 50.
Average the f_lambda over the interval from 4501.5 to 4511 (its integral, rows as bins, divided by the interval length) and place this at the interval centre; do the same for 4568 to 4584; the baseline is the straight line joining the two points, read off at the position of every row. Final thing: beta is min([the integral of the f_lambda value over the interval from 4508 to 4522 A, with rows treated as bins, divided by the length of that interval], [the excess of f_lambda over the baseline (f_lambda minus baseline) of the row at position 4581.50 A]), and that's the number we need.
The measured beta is -0.3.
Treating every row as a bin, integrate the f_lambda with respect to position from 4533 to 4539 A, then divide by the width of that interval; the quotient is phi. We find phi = 7.9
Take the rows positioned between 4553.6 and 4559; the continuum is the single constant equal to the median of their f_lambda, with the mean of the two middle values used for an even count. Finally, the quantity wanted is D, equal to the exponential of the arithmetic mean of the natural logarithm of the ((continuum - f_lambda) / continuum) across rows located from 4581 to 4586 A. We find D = 0.01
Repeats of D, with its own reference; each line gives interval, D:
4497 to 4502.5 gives 0.03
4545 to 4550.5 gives 0.10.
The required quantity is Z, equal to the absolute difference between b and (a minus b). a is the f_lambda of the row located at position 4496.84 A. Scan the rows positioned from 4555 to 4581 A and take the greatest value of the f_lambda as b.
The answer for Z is 12.3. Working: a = 8.105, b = 10.19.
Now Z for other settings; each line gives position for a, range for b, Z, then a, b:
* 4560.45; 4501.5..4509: 11.5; 8.78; 10.16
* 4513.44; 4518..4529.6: 9.8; 8.908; 9.376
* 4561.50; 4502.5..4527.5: 11.7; 8.6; 10.16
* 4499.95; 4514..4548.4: 10.7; 8.865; 9.803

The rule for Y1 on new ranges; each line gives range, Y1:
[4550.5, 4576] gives 4.7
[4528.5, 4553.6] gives 5.7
